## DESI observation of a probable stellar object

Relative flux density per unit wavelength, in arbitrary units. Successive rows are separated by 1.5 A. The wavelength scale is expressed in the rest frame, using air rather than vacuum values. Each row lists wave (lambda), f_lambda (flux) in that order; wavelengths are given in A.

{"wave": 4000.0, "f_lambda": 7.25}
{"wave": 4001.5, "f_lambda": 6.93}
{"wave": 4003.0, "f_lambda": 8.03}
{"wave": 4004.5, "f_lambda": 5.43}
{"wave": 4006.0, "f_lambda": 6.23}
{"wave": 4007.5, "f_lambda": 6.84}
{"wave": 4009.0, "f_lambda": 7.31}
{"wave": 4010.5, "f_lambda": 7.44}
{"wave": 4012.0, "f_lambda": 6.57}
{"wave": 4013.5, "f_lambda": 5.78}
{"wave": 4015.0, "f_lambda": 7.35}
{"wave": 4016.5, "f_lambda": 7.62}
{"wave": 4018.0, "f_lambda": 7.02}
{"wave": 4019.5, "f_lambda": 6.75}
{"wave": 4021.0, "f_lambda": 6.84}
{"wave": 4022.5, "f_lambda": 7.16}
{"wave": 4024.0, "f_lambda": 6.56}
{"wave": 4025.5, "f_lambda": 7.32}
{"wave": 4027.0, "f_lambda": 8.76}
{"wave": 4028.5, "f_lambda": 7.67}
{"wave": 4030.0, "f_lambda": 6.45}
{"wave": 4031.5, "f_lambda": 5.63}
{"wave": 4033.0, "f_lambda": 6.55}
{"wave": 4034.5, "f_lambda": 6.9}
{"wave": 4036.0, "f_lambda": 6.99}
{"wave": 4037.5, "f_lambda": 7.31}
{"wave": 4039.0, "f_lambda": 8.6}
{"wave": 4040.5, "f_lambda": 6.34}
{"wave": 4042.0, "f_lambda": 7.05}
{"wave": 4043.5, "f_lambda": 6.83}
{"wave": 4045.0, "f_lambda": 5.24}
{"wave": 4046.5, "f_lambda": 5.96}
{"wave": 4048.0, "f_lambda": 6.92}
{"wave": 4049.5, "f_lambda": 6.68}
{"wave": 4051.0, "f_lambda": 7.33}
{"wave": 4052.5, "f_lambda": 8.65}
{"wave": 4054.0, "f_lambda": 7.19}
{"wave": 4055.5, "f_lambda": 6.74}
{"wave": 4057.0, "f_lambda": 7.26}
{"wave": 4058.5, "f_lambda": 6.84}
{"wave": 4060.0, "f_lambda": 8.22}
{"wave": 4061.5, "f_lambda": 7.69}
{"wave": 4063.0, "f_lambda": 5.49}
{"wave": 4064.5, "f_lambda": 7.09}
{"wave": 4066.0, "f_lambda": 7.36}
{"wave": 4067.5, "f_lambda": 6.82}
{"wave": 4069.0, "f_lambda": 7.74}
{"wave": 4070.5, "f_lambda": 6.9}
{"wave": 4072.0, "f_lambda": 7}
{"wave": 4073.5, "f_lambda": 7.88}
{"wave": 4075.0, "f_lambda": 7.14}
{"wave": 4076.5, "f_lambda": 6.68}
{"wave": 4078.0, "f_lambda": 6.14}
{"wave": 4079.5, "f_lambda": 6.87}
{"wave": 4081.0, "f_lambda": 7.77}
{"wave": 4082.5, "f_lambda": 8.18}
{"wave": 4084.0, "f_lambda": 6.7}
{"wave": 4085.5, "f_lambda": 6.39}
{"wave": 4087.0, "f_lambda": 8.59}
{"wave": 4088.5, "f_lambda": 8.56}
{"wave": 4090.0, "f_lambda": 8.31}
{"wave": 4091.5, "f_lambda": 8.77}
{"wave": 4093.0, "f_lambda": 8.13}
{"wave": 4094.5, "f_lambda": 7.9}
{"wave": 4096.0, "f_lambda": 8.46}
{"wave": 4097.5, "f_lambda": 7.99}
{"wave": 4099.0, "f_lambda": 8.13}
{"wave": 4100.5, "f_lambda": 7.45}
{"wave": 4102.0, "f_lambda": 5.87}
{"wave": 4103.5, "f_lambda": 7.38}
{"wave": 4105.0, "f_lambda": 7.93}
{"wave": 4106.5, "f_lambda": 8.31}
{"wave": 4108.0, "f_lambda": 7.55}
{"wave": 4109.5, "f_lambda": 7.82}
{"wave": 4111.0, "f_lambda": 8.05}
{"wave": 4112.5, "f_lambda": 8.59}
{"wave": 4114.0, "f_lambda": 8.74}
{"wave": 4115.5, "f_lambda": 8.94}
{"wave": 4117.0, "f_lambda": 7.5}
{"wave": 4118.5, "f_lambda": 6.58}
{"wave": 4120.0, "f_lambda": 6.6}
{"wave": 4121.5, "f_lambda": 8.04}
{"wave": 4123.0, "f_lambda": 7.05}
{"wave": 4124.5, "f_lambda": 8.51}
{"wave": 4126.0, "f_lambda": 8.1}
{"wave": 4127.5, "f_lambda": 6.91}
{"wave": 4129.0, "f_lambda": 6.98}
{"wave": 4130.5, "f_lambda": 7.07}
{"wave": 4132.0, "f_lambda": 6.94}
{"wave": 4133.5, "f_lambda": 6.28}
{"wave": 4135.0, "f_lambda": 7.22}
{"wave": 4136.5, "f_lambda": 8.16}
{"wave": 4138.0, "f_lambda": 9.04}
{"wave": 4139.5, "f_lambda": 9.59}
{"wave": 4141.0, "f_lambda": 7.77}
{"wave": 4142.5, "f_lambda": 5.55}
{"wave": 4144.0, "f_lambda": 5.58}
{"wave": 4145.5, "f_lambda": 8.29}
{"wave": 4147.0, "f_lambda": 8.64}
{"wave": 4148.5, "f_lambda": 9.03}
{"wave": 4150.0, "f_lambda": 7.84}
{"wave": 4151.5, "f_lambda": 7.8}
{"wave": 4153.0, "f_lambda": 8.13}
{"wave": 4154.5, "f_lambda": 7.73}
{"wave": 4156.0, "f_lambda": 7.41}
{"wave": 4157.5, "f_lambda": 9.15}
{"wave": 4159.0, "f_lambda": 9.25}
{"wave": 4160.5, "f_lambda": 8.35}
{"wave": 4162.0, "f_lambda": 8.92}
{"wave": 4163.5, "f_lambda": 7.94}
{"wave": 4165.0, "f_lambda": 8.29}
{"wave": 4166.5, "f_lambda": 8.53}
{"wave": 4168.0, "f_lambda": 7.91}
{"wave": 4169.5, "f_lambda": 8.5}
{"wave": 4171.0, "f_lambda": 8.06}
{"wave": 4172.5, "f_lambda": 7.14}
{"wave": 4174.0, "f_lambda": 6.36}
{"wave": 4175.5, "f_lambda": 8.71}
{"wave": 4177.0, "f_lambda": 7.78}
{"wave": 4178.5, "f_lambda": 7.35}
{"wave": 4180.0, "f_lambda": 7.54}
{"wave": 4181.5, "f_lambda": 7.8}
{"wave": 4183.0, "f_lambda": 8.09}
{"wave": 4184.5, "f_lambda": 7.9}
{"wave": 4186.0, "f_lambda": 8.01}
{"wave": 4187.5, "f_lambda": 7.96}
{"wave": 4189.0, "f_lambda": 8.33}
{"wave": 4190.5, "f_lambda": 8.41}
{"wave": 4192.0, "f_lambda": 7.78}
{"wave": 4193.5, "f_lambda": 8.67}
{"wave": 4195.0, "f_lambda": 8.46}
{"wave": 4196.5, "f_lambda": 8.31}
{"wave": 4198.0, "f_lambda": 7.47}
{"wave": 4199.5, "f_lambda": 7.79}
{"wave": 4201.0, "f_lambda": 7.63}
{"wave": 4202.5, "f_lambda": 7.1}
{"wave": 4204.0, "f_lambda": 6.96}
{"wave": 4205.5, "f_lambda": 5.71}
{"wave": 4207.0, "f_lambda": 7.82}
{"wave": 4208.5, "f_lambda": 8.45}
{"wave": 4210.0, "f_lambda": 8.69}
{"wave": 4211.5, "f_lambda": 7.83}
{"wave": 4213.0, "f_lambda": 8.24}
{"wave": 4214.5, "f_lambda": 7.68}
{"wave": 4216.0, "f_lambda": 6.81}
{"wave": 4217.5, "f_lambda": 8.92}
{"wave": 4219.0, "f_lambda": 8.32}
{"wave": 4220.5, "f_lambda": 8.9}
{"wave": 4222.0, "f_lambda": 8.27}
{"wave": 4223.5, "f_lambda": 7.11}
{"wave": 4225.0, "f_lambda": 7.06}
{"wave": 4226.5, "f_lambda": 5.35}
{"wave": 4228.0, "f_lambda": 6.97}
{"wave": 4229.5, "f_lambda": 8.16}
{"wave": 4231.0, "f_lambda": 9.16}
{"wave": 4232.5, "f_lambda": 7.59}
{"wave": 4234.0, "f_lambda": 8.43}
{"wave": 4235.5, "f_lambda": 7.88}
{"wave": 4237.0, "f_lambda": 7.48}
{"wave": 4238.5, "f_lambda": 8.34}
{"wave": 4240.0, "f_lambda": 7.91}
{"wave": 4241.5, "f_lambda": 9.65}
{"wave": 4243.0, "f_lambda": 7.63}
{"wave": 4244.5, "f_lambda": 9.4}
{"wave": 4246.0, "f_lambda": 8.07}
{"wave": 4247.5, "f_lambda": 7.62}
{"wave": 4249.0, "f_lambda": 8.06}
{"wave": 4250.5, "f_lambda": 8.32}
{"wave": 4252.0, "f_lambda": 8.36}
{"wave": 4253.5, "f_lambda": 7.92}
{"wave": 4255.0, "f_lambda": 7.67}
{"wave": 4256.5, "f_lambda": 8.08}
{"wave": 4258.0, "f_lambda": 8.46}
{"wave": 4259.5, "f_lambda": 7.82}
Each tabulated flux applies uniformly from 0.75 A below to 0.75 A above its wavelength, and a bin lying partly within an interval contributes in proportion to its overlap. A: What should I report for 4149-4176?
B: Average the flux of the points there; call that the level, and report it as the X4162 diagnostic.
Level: 8.1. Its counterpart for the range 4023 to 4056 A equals 7.0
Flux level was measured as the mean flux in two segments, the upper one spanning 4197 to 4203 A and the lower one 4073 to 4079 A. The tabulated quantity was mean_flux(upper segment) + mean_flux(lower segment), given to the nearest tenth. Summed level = 14.5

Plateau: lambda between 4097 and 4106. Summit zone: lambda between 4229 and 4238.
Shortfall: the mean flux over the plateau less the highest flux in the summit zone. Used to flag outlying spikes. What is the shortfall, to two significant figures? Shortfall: -1.7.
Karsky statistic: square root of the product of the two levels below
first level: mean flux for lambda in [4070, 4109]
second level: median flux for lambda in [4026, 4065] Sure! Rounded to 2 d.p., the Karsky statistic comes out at 7.26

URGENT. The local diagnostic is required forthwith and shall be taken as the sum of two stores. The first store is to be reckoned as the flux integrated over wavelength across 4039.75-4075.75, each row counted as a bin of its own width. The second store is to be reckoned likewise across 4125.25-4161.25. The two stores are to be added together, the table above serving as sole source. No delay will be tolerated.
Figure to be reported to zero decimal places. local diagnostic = 533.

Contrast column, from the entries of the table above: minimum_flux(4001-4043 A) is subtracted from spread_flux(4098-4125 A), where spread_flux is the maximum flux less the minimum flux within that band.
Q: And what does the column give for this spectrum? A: -2.4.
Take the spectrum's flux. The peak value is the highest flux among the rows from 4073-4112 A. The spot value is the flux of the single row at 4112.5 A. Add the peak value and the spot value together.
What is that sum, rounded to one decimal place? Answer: 17.4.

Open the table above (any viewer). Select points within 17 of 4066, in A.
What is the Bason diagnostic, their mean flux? 7.2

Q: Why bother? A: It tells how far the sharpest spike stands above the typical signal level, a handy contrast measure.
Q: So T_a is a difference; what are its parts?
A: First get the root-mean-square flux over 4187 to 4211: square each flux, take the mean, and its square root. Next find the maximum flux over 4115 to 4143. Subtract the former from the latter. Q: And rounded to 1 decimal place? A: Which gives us 1.7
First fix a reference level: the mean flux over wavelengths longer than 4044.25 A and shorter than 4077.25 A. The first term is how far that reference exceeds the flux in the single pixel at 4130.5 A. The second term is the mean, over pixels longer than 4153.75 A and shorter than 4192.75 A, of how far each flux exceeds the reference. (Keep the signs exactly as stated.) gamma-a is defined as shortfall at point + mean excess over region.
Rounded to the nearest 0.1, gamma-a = 1.0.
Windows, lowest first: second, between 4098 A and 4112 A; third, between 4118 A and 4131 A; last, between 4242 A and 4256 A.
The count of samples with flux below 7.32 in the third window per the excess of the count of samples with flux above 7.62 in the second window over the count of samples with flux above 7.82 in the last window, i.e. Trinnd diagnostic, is -6.0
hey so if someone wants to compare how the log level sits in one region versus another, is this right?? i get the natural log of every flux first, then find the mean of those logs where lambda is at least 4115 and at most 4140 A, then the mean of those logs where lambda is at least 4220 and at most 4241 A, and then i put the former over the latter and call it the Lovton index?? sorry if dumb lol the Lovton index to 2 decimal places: 0.99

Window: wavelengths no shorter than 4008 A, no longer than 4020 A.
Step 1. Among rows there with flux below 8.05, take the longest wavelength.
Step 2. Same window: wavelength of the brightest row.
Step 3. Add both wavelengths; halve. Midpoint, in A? 4018.0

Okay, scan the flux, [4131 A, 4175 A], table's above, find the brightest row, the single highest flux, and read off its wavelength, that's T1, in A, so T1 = 4139.5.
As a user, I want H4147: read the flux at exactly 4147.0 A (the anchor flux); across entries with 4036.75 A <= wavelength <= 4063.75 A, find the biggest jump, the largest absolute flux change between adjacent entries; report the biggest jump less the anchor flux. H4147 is -6.38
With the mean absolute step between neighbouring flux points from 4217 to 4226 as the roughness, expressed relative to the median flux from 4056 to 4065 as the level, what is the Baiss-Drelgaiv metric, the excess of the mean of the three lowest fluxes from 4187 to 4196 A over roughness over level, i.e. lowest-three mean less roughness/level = 7.9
